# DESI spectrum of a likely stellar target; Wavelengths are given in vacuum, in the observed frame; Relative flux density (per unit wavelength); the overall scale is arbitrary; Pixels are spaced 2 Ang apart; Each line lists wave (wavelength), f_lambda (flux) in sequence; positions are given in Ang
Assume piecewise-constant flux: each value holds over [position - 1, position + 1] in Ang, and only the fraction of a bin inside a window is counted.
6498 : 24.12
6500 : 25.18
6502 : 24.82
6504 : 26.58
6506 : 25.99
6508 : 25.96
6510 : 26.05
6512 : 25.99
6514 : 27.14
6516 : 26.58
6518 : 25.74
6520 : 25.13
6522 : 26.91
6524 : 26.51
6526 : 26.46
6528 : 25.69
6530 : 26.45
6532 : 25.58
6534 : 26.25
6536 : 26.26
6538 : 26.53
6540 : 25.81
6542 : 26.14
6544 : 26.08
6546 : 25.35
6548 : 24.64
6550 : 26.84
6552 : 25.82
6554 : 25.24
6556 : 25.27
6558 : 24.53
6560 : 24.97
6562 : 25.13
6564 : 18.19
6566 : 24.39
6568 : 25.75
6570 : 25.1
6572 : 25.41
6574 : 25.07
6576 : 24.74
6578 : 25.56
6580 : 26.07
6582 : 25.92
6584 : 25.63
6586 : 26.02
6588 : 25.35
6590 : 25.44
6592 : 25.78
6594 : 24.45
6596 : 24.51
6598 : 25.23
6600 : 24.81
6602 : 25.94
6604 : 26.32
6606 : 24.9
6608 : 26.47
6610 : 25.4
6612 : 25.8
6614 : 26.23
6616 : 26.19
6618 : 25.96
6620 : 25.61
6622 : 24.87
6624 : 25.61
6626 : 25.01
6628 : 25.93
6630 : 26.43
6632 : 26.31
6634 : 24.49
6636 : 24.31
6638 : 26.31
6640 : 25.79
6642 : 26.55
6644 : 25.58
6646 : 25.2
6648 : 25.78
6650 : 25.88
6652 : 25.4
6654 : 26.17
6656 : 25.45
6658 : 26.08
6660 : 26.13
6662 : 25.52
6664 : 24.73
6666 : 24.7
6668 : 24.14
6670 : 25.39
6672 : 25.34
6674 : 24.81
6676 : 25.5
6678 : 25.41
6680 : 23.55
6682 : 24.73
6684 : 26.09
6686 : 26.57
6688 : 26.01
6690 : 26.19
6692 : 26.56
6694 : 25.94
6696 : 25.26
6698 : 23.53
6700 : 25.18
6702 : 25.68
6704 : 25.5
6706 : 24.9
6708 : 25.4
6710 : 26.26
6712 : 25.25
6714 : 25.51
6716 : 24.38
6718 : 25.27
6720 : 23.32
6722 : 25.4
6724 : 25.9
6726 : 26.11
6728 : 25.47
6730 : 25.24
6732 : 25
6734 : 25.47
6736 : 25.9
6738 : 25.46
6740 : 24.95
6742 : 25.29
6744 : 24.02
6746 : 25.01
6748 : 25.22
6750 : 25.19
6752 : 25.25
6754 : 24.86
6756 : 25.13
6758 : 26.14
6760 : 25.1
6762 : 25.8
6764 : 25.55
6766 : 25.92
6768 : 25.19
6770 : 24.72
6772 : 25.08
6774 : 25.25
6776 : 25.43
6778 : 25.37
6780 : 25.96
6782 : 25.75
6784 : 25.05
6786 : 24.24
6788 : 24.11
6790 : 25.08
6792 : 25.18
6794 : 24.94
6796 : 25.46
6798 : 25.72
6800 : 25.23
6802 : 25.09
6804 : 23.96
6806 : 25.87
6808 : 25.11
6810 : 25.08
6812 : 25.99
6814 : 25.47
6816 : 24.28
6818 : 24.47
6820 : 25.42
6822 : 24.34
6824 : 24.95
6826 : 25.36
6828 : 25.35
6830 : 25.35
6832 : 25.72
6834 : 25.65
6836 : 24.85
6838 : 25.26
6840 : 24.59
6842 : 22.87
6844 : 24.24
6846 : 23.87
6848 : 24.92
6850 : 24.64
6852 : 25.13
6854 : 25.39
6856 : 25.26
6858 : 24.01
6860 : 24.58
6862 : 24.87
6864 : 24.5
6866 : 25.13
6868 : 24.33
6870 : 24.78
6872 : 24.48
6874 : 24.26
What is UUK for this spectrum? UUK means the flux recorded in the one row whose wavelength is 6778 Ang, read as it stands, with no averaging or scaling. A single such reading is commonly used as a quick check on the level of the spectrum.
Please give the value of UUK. 25.37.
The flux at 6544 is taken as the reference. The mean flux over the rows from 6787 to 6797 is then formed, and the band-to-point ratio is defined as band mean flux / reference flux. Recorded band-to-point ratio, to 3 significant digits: 0.957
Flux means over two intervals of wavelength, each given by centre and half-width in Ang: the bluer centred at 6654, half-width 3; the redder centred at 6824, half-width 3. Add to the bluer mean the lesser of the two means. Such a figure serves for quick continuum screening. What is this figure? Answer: 50.6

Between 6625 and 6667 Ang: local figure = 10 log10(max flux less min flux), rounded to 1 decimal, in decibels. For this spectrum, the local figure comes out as 3.5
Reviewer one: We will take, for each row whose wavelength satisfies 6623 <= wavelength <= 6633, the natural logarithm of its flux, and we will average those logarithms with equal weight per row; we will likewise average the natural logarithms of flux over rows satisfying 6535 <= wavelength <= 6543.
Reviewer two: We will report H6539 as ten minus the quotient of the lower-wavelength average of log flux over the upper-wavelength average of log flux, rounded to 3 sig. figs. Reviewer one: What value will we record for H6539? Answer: 9.00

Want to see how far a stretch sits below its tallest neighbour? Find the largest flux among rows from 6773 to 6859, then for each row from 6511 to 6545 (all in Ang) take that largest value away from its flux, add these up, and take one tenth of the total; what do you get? 0.3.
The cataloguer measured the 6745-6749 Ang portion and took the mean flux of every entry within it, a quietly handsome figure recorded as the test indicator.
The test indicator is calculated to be 25.1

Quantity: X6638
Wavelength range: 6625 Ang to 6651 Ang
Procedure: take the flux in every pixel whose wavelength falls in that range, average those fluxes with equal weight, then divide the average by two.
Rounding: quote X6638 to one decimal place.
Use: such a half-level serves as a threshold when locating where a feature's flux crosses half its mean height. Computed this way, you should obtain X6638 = 12.8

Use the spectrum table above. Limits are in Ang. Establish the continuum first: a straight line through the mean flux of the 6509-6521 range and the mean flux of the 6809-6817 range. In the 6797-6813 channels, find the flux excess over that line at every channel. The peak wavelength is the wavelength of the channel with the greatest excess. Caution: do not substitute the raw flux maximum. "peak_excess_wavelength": 6812 Ang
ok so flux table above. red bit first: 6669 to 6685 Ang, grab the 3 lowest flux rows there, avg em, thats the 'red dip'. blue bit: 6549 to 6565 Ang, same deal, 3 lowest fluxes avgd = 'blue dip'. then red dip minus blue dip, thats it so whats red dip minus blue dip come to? 1.8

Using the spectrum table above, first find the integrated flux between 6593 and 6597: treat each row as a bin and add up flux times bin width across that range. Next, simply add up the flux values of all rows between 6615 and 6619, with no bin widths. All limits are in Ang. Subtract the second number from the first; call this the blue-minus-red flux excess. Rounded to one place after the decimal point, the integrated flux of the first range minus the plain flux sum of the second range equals 45.8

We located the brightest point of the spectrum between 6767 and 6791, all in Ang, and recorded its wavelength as 6780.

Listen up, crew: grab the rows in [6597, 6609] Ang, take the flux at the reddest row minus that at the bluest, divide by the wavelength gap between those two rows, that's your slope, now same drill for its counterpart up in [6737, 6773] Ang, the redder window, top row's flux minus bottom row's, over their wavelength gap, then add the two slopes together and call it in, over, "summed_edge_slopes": 0.11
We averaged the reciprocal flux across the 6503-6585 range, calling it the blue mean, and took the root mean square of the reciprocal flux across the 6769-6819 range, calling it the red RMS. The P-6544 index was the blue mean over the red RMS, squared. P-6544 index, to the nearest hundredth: 0.97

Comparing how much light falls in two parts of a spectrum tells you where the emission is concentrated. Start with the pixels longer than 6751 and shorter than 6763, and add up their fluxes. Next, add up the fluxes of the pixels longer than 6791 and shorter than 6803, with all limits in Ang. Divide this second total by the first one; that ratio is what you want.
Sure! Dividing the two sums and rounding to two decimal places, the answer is 1.00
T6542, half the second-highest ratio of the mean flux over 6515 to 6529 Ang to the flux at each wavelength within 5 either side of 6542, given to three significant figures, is 0.507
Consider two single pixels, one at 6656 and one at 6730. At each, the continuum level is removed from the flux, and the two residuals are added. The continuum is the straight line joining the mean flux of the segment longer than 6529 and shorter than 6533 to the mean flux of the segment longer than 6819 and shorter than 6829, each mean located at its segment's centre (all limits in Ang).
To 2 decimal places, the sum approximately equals -0.31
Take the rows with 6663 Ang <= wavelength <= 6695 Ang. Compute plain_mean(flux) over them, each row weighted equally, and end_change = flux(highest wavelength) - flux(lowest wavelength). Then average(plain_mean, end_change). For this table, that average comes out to 13.3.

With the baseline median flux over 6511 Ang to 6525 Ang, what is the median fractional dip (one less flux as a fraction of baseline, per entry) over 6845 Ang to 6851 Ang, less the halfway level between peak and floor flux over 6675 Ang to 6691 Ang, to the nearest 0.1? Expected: -25.0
